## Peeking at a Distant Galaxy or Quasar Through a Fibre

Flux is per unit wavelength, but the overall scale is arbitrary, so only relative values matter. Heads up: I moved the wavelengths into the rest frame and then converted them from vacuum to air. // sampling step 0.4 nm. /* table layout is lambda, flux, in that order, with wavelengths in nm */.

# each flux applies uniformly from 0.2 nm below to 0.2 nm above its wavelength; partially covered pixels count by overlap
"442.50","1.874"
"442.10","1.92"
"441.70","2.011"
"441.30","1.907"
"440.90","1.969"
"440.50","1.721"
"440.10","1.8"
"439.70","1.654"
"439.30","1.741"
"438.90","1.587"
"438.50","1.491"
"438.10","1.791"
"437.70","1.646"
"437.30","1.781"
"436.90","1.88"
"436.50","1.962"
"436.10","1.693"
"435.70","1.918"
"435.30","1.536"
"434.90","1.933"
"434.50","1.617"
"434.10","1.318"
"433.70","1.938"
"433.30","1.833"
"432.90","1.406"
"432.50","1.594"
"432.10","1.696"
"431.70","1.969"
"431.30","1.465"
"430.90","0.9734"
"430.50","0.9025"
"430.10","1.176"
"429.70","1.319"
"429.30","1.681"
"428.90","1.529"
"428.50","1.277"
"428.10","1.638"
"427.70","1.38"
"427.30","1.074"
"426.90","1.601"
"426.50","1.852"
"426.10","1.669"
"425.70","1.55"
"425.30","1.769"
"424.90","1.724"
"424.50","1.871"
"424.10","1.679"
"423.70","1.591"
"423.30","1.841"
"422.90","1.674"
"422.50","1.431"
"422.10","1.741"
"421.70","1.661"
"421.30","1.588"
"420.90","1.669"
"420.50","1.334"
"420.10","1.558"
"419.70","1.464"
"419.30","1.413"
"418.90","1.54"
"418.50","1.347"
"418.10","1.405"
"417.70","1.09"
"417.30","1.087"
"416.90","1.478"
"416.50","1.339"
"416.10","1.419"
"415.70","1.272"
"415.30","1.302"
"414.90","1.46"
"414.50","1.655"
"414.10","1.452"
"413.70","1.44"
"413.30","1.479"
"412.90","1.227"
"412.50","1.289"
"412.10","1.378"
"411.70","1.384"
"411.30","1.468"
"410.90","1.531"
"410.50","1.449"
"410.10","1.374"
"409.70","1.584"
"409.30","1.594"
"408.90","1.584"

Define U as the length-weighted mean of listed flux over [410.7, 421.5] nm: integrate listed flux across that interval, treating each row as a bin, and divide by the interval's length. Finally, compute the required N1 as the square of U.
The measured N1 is 2.0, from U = 1.41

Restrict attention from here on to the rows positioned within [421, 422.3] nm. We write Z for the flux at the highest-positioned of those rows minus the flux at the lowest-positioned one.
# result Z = 0.2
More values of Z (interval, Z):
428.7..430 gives -0.2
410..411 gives 0.2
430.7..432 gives 1.0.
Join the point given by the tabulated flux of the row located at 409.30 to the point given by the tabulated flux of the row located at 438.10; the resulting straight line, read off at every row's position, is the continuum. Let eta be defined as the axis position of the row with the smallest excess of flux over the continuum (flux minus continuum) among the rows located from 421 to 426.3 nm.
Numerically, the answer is 422.50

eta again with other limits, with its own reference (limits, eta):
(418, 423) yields 420.50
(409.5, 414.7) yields 412.90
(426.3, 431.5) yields 430.50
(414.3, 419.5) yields 417.30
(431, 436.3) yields 434.10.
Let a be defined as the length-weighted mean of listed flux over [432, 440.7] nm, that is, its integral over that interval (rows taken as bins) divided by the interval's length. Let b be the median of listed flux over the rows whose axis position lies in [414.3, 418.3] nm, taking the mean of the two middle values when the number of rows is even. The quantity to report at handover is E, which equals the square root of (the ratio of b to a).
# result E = 0.90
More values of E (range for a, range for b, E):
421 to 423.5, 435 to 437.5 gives 1.05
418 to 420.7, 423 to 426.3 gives 1.09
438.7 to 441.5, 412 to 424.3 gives 0.91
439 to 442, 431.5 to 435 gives 0.96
